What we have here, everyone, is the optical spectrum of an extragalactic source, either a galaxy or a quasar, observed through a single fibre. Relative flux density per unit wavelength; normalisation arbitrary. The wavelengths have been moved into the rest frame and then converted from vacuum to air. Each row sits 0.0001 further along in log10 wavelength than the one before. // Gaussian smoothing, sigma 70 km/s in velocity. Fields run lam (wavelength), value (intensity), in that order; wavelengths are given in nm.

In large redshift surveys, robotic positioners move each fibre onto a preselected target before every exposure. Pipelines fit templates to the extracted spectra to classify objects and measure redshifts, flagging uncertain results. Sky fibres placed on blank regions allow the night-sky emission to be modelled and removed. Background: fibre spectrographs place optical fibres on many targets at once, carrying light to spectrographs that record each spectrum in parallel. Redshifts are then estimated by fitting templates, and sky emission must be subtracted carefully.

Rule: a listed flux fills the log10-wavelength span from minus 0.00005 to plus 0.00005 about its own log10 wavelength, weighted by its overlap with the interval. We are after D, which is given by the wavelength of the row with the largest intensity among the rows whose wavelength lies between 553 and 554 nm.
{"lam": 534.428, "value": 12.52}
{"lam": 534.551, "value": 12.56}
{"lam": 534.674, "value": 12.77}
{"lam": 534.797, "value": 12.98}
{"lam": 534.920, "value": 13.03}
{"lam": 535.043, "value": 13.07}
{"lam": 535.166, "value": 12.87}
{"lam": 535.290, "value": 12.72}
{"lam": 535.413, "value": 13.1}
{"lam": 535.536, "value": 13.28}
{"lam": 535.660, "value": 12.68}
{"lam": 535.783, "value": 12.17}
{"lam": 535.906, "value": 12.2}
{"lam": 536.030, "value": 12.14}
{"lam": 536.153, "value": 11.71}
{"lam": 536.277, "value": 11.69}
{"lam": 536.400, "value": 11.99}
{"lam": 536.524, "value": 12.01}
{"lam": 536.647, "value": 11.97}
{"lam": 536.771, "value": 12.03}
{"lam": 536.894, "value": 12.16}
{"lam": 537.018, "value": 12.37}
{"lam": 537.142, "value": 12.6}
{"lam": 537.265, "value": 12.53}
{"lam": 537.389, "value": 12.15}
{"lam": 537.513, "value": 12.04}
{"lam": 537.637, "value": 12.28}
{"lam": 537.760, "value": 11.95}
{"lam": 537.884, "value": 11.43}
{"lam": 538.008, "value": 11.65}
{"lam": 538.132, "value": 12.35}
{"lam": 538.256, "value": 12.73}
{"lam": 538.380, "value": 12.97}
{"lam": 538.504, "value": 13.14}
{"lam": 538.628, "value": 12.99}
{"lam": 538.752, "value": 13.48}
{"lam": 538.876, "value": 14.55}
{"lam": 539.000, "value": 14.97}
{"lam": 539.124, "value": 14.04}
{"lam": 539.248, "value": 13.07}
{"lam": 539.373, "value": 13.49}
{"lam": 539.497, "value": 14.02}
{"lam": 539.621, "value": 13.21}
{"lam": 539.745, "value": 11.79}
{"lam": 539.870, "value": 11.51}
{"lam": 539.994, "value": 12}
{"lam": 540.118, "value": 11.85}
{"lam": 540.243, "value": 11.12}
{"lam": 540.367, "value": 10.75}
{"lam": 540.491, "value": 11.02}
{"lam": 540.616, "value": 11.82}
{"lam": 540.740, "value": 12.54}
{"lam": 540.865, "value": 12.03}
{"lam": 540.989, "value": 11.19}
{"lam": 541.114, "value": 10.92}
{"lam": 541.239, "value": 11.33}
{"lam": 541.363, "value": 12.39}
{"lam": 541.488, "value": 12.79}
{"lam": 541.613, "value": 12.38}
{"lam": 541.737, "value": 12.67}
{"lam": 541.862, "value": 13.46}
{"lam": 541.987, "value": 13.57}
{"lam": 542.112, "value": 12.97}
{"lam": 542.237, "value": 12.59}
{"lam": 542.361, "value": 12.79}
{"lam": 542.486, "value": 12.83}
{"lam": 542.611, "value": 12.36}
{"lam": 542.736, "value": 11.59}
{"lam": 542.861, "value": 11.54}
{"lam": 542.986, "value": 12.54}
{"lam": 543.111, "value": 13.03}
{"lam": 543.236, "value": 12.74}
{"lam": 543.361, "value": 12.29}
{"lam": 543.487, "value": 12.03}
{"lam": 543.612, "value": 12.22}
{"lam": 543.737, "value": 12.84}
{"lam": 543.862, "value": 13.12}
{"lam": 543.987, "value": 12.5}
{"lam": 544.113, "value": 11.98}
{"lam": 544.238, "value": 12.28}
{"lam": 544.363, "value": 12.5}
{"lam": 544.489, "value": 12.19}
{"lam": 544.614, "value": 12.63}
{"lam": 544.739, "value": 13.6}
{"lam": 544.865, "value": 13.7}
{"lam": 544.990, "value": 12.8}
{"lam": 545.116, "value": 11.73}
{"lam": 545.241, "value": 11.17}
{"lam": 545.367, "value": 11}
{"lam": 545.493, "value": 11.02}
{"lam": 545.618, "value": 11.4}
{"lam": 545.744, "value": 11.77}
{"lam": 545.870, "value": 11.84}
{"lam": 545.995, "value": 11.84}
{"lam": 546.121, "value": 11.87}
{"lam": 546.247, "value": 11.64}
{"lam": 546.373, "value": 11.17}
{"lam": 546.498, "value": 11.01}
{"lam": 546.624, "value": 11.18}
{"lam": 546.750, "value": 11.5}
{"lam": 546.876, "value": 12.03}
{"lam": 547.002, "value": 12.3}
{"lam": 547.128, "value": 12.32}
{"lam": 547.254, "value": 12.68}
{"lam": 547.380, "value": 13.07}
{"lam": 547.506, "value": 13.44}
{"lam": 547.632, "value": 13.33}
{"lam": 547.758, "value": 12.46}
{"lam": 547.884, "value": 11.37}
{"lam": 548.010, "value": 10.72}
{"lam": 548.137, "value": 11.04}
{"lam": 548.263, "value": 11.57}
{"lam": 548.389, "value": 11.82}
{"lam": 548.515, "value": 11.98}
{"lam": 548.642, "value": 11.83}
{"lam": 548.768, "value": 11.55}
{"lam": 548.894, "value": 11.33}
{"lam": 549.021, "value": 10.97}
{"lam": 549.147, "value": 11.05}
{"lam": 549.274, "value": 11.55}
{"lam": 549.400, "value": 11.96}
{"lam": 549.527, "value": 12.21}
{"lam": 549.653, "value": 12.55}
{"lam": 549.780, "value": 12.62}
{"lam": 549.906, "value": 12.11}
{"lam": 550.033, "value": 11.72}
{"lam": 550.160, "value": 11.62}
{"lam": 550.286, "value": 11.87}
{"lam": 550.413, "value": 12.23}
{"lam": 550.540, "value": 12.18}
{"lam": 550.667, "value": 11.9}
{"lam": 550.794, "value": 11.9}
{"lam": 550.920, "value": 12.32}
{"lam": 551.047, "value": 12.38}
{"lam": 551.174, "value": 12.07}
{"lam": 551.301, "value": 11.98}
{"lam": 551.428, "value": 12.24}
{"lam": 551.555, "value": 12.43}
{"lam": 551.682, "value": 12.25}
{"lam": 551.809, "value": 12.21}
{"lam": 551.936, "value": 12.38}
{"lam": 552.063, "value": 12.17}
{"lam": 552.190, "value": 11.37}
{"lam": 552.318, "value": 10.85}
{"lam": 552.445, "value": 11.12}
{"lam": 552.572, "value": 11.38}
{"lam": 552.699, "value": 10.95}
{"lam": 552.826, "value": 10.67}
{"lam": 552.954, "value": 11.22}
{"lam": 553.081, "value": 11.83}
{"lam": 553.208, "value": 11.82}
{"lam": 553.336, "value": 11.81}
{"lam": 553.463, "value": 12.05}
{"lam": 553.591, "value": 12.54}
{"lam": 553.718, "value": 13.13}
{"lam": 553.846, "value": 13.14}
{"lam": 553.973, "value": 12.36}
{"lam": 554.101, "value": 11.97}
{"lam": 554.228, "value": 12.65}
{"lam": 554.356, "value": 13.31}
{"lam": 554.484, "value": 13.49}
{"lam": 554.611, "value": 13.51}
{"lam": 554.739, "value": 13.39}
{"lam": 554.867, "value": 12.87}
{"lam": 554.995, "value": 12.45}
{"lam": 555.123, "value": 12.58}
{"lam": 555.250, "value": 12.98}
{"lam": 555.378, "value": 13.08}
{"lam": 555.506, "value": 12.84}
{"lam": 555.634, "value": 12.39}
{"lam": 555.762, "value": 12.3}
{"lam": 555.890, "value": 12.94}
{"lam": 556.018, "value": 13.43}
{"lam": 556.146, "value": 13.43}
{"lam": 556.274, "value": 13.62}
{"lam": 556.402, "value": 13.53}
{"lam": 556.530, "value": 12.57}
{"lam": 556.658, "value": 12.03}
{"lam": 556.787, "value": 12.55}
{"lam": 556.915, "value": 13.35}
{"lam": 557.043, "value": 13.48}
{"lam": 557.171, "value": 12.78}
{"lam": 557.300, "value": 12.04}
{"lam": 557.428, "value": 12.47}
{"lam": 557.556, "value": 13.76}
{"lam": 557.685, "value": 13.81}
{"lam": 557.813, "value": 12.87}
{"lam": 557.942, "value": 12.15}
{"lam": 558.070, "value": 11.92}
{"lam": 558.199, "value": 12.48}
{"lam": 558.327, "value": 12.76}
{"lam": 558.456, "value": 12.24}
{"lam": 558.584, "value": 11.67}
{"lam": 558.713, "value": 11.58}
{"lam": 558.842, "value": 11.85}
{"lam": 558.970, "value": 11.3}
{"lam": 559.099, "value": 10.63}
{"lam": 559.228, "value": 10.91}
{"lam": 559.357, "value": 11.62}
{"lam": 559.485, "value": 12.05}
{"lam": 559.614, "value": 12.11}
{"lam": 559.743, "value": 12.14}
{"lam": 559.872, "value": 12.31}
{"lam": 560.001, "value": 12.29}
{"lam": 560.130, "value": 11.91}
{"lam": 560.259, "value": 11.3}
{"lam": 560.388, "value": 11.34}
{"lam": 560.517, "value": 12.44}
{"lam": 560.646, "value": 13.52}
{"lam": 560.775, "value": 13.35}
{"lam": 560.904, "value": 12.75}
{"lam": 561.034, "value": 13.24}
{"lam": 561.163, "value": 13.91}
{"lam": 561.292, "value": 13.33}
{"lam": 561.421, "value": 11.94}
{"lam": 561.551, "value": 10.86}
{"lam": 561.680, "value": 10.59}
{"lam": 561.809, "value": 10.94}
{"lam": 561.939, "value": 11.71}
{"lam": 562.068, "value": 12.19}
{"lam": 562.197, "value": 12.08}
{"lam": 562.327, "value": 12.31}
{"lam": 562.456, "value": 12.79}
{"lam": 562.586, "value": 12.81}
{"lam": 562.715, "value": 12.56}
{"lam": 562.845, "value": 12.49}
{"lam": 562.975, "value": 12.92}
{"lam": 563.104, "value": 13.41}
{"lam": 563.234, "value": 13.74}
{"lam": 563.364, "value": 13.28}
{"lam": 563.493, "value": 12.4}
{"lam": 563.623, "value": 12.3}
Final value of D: 553.846 nm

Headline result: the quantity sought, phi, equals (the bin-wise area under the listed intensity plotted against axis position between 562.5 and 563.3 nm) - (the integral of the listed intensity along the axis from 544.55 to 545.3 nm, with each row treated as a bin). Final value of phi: 0.9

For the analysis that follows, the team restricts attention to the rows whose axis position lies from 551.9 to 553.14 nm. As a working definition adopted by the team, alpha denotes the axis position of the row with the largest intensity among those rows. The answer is 551.936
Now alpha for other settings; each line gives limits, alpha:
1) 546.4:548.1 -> 547.506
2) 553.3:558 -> 557.685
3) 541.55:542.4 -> 541.987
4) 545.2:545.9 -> 545.870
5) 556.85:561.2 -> 561.163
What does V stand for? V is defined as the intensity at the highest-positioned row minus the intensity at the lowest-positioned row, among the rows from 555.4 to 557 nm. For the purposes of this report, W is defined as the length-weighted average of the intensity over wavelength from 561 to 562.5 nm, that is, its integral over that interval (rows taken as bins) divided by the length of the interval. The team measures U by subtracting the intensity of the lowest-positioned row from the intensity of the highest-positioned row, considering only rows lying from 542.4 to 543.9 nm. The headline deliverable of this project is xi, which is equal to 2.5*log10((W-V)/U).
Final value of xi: 4.0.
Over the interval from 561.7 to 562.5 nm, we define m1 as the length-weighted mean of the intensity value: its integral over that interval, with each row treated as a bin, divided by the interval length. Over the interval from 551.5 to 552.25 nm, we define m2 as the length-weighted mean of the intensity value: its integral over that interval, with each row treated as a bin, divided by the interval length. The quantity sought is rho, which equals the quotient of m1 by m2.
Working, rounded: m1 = 11.9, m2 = 12.1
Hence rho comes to 0.98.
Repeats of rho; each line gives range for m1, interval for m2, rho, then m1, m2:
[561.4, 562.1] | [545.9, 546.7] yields 0.98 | 11.3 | 11.5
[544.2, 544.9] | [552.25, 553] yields 1.16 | 12.8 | 11.0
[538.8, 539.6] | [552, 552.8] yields 1.24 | 14.0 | 11.3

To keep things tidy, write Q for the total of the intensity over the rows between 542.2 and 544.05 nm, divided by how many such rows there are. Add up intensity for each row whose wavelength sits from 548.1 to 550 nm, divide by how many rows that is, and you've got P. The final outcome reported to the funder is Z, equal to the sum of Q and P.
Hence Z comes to 24.2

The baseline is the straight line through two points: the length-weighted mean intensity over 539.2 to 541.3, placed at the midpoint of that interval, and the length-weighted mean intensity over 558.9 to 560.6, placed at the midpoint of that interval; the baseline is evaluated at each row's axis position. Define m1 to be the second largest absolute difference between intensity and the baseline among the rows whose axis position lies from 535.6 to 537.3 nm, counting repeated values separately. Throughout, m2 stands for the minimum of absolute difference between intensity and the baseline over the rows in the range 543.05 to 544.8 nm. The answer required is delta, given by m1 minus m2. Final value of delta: 0.5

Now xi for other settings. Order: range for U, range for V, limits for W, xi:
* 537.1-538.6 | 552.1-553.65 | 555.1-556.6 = 3.4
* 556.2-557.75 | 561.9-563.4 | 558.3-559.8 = 4.3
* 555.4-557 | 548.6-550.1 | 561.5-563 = 3.4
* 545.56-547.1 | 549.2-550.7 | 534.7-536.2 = 2.8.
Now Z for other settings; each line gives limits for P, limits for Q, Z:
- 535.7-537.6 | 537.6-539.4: 25.1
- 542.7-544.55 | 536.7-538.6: 24.7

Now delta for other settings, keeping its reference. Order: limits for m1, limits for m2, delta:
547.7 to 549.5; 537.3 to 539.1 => 0.9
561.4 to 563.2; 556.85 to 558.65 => 1.1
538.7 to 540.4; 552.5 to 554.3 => 2.6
